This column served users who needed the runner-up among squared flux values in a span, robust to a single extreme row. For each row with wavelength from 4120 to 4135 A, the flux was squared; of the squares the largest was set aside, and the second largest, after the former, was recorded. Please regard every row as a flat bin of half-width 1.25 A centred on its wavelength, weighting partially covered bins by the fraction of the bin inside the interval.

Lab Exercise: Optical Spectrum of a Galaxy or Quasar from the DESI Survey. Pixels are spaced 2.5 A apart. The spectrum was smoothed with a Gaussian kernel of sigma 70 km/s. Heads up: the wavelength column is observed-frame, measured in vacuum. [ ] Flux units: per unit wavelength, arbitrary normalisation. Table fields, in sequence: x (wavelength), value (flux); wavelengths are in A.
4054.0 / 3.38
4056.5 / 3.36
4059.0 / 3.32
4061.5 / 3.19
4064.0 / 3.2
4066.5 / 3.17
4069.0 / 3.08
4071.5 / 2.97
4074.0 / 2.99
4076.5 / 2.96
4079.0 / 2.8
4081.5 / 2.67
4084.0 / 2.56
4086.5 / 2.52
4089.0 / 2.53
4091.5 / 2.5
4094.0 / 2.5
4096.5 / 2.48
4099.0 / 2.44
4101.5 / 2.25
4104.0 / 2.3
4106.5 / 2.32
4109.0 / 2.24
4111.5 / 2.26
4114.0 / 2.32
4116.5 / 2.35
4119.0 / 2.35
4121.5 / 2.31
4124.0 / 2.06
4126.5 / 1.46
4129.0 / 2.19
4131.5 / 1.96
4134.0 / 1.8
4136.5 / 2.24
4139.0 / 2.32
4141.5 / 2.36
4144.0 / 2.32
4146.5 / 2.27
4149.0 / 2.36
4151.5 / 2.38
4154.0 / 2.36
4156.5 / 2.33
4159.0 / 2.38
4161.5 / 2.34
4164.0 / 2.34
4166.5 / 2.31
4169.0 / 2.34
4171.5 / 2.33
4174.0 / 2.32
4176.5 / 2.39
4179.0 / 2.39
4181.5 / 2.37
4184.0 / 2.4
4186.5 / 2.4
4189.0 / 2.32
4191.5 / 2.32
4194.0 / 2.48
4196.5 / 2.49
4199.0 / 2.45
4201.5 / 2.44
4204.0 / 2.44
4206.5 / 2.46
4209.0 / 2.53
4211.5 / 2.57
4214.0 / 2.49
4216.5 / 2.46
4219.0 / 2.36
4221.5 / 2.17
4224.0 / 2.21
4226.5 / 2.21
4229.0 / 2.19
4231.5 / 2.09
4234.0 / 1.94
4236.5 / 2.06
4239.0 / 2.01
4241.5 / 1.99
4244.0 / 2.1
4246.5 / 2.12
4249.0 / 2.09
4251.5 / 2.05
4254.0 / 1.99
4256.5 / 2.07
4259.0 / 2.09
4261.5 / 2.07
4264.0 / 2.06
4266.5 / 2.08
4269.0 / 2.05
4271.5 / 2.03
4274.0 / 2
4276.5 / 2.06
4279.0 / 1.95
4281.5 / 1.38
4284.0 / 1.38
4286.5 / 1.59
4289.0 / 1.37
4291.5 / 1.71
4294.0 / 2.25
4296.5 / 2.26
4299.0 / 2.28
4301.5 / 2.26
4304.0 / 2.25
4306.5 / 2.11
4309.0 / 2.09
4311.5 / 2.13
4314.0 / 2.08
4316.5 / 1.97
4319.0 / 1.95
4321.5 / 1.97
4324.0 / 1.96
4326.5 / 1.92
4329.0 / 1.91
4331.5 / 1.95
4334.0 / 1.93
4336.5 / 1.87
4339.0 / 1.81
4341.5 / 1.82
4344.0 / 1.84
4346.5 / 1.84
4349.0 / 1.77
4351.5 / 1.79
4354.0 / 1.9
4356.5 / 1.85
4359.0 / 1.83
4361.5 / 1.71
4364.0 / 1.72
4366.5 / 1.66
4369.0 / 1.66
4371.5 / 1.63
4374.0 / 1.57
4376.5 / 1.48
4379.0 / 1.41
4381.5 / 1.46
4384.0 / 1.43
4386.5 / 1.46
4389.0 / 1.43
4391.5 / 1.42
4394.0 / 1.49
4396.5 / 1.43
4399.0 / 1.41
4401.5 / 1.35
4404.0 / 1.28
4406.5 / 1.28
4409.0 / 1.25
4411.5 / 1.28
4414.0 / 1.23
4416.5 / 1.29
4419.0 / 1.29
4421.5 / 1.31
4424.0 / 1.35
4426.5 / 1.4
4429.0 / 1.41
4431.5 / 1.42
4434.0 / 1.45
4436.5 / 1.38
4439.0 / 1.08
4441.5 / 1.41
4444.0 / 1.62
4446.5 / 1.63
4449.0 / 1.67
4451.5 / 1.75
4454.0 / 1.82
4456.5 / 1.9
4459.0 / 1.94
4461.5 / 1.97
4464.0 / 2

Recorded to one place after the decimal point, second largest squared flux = 4.8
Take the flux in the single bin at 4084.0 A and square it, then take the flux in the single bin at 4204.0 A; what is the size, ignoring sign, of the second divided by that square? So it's 0.37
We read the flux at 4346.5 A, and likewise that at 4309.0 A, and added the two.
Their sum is 3.9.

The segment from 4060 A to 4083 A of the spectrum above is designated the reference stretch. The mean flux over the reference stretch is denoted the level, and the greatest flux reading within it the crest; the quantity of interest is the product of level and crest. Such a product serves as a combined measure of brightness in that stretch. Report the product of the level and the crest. 9.6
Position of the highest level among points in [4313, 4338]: 4314.0 A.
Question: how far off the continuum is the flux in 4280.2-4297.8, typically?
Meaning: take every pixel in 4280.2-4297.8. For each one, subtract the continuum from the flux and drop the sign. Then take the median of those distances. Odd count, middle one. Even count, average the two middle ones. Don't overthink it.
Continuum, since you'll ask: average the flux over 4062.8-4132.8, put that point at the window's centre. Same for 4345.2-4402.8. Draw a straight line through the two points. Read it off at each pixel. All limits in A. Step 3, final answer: 0.41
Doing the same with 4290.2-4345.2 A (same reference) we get 0.20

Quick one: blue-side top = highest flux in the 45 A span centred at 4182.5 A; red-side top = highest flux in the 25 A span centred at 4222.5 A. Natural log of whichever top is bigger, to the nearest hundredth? 0.94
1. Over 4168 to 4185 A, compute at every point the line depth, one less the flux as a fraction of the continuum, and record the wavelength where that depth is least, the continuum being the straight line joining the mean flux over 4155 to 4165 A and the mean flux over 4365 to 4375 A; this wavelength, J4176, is 4184.0 A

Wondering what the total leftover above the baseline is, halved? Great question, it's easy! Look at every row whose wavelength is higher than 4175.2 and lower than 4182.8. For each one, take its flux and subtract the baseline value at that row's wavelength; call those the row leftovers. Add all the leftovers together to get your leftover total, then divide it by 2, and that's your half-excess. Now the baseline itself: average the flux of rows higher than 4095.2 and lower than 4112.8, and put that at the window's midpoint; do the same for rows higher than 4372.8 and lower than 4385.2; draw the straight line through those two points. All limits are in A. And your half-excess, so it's 0.43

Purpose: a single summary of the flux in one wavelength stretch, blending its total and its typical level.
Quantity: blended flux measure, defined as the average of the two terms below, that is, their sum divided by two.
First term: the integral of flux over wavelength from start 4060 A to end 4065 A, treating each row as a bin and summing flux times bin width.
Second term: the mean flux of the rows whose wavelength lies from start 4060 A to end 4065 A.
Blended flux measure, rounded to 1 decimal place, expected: 9.6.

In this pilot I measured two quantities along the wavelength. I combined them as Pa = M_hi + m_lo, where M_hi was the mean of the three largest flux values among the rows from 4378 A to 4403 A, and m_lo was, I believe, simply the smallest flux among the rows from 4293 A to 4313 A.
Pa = 3.6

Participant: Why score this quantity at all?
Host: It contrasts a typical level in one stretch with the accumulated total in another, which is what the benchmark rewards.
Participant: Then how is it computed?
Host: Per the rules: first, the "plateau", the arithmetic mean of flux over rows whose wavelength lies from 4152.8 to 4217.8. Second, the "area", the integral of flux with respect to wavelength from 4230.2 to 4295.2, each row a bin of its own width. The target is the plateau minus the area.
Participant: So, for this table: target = -124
